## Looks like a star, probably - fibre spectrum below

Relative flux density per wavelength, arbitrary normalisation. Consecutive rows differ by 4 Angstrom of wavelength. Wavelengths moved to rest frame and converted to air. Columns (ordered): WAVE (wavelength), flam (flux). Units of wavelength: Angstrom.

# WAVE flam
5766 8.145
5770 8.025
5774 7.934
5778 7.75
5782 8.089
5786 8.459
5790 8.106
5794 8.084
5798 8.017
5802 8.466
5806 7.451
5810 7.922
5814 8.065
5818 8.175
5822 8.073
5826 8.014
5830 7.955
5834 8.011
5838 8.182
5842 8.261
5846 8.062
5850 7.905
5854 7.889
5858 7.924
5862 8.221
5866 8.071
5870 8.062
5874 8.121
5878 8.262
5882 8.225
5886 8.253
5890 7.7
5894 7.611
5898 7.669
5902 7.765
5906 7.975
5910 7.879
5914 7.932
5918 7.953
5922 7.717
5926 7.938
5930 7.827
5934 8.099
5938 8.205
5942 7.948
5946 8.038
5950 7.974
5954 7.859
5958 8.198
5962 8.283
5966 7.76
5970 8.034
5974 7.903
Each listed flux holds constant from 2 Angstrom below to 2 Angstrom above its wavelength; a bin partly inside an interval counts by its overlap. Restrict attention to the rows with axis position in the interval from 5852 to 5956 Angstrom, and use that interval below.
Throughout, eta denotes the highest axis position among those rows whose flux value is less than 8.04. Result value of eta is 5954 Angstrom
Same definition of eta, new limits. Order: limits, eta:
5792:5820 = 5810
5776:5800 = 5798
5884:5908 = 5906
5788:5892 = 5890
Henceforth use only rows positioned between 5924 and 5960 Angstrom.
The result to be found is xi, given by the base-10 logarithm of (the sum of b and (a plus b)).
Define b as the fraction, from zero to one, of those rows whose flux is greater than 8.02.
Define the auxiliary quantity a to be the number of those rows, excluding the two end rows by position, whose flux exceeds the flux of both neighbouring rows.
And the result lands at 0.5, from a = 2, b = 0.44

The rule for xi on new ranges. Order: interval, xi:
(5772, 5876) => 0.8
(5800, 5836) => 0.3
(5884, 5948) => 0.7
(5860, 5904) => 0.5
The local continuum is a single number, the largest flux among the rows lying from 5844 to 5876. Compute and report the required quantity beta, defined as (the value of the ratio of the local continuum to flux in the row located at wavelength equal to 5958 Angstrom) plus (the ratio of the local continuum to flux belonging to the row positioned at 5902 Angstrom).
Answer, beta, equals 2.06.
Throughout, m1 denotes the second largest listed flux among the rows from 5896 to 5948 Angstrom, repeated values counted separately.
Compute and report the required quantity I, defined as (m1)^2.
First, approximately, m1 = 8.099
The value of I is 65.6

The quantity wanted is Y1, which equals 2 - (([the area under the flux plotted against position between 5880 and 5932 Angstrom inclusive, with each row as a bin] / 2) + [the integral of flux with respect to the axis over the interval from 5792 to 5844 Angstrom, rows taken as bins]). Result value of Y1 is -622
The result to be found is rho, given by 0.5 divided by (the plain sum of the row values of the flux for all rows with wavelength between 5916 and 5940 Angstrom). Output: 0.0105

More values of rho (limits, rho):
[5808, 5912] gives 0.0024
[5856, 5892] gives 0.0069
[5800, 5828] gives 0.0089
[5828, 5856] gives 0.0089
